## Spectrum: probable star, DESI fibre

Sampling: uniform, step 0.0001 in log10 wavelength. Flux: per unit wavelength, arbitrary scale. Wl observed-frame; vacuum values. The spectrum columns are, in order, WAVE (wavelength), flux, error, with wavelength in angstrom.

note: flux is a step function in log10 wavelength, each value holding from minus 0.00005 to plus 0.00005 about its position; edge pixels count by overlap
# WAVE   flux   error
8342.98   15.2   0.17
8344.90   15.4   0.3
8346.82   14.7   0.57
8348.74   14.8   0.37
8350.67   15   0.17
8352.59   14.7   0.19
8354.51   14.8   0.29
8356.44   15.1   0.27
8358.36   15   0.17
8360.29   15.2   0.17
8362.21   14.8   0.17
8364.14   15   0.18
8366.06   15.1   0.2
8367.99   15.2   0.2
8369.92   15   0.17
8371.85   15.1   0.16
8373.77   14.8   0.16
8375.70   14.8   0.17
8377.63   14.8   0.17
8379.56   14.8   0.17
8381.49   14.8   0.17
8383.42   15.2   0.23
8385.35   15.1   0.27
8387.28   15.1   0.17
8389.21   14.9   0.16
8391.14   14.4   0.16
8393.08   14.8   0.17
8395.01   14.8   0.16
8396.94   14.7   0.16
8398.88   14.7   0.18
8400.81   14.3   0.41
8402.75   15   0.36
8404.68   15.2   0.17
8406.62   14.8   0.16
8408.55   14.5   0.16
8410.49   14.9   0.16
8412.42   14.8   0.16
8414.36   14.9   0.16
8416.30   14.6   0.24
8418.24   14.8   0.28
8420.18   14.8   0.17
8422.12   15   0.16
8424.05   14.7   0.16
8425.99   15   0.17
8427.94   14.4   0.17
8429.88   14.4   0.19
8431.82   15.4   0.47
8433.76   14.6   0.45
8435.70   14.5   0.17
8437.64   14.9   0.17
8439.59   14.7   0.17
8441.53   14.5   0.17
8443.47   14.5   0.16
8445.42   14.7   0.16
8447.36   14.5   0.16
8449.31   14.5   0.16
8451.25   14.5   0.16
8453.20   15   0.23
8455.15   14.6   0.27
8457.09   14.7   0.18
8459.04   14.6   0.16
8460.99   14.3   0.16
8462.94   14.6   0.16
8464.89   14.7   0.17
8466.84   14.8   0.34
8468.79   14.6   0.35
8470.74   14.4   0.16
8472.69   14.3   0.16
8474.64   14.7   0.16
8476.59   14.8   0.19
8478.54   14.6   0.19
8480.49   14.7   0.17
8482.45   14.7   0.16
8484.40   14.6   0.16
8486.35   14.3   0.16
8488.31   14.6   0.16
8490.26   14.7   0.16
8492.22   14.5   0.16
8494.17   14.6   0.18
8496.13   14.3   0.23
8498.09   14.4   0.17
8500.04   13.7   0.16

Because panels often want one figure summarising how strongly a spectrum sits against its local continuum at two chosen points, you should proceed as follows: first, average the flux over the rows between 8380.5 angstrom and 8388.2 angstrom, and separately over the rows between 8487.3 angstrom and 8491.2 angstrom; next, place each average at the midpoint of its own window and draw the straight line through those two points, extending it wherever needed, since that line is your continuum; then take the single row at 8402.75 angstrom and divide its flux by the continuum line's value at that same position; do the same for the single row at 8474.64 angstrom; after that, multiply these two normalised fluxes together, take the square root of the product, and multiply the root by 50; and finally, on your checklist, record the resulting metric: 50.0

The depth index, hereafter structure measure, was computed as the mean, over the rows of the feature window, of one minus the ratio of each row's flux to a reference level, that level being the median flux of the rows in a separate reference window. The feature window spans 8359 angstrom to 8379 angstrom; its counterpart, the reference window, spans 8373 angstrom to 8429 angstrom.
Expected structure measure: -0.012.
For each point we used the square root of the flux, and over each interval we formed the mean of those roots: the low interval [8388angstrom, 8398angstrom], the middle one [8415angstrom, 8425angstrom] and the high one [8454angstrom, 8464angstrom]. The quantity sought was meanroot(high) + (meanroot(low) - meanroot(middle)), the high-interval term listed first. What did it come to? 3.81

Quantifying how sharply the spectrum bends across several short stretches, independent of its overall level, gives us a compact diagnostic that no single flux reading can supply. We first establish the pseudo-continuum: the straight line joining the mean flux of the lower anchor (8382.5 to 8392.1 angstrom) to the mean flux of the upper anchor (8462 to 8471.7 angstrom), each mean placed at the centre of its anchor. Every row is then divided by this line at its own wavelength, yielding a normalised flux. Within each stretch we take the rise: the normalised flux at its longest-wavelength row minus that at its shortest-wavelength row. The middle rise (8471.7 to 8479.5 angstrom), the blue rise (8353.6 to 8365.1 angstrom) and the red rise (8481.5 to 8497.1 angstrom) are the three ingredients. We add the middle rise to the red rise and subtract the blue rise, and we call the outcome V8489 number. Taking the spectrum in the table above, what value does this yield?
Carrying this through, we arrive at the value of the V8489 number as -0.017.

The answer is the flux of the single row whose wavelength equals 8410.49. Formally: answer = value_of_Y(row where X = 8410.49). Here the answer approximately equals 14.9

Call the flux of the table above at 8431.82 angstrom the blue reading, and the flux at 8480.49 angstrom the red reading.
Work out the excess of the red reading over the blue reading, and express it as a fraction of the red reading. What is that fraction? -0.05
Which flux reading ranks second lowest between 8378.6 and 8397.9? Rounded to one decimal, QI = 14.7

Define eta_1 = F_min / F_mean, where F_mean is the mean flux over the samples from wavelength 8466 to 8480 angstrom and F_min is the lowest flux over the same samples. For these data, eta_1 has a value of 0.979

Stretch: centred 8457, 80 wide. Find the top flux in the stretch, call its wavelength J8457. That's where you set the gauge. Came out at 8431.82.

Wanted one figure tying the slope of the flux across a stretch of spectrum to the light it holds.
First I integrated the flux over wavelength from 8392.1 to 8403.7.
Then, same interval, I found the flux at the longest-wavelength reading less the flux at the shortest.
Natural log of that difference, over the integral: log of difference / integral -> -0.0094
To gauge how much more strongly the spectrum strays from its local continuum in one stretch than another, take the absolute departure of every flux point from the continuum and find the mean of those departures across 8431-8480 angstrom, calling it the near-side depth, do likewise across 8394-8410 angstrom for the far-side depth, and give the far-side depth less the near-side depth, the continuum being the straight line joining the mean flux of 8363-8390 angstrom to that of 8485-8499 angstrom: 0.07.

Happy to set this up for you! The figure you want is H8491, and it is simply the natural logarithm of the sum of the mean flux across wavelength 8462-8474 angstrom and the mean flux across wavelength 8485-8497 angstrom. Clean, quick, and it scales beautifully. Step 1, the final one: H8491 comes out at 3.37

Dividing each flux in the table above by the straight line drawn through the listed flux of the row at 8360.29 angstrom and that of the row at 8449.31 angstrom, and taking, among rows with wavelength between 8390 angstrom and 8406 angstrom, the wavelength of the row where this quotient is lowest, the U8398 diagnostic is 8400.81 angstrom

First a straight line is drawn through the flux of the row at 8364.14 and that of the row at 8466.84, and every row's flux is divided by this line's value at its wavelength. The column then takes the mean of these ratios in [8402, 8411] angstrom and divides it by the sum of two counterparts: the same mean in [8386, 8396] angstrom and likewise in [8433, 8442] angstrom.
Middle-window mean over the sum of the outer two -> 0.505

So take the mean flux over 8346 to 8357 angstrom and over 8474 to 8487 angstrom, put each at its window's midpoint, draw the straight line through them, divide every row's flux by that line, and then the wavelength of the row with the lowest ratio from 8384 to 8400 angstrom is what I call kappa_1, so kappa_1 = 8391.14 angstrom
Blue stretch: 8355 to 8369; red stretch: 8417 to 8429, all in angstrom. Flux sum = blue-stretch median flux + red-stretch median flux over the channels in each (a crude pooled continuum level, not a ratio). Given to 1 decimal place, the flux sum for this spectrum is 29.9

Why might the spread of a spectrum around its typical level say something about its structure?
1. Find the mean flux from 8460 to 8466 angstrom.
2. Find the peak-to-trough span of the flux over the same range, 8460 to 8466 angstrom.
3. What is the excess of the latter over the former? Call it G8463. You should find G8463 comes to -14.1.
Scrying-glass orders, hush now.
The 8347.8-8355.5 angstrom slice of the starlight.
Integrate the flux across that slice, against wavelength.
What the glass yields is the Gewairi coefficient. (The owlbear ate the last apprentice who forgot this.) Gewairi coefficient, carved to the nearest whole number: 114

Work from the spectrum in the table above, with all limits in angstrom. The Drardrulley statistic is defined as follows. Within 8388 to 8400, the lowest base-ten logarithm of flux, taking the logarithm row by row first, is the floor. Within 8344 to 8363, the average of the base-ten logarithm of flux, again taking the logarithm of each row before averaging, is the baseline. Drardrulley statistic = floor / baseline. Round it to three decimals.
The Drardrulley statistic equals 0.986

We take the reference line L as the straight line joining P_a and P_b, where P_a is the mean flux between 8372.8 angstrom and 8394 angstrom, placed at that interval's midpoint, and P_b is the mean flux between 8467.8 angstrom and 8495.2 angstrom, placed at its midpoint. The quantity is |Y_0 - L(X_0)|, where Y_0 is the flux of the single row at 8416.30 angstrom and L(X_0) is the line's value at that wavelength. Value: 0.17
